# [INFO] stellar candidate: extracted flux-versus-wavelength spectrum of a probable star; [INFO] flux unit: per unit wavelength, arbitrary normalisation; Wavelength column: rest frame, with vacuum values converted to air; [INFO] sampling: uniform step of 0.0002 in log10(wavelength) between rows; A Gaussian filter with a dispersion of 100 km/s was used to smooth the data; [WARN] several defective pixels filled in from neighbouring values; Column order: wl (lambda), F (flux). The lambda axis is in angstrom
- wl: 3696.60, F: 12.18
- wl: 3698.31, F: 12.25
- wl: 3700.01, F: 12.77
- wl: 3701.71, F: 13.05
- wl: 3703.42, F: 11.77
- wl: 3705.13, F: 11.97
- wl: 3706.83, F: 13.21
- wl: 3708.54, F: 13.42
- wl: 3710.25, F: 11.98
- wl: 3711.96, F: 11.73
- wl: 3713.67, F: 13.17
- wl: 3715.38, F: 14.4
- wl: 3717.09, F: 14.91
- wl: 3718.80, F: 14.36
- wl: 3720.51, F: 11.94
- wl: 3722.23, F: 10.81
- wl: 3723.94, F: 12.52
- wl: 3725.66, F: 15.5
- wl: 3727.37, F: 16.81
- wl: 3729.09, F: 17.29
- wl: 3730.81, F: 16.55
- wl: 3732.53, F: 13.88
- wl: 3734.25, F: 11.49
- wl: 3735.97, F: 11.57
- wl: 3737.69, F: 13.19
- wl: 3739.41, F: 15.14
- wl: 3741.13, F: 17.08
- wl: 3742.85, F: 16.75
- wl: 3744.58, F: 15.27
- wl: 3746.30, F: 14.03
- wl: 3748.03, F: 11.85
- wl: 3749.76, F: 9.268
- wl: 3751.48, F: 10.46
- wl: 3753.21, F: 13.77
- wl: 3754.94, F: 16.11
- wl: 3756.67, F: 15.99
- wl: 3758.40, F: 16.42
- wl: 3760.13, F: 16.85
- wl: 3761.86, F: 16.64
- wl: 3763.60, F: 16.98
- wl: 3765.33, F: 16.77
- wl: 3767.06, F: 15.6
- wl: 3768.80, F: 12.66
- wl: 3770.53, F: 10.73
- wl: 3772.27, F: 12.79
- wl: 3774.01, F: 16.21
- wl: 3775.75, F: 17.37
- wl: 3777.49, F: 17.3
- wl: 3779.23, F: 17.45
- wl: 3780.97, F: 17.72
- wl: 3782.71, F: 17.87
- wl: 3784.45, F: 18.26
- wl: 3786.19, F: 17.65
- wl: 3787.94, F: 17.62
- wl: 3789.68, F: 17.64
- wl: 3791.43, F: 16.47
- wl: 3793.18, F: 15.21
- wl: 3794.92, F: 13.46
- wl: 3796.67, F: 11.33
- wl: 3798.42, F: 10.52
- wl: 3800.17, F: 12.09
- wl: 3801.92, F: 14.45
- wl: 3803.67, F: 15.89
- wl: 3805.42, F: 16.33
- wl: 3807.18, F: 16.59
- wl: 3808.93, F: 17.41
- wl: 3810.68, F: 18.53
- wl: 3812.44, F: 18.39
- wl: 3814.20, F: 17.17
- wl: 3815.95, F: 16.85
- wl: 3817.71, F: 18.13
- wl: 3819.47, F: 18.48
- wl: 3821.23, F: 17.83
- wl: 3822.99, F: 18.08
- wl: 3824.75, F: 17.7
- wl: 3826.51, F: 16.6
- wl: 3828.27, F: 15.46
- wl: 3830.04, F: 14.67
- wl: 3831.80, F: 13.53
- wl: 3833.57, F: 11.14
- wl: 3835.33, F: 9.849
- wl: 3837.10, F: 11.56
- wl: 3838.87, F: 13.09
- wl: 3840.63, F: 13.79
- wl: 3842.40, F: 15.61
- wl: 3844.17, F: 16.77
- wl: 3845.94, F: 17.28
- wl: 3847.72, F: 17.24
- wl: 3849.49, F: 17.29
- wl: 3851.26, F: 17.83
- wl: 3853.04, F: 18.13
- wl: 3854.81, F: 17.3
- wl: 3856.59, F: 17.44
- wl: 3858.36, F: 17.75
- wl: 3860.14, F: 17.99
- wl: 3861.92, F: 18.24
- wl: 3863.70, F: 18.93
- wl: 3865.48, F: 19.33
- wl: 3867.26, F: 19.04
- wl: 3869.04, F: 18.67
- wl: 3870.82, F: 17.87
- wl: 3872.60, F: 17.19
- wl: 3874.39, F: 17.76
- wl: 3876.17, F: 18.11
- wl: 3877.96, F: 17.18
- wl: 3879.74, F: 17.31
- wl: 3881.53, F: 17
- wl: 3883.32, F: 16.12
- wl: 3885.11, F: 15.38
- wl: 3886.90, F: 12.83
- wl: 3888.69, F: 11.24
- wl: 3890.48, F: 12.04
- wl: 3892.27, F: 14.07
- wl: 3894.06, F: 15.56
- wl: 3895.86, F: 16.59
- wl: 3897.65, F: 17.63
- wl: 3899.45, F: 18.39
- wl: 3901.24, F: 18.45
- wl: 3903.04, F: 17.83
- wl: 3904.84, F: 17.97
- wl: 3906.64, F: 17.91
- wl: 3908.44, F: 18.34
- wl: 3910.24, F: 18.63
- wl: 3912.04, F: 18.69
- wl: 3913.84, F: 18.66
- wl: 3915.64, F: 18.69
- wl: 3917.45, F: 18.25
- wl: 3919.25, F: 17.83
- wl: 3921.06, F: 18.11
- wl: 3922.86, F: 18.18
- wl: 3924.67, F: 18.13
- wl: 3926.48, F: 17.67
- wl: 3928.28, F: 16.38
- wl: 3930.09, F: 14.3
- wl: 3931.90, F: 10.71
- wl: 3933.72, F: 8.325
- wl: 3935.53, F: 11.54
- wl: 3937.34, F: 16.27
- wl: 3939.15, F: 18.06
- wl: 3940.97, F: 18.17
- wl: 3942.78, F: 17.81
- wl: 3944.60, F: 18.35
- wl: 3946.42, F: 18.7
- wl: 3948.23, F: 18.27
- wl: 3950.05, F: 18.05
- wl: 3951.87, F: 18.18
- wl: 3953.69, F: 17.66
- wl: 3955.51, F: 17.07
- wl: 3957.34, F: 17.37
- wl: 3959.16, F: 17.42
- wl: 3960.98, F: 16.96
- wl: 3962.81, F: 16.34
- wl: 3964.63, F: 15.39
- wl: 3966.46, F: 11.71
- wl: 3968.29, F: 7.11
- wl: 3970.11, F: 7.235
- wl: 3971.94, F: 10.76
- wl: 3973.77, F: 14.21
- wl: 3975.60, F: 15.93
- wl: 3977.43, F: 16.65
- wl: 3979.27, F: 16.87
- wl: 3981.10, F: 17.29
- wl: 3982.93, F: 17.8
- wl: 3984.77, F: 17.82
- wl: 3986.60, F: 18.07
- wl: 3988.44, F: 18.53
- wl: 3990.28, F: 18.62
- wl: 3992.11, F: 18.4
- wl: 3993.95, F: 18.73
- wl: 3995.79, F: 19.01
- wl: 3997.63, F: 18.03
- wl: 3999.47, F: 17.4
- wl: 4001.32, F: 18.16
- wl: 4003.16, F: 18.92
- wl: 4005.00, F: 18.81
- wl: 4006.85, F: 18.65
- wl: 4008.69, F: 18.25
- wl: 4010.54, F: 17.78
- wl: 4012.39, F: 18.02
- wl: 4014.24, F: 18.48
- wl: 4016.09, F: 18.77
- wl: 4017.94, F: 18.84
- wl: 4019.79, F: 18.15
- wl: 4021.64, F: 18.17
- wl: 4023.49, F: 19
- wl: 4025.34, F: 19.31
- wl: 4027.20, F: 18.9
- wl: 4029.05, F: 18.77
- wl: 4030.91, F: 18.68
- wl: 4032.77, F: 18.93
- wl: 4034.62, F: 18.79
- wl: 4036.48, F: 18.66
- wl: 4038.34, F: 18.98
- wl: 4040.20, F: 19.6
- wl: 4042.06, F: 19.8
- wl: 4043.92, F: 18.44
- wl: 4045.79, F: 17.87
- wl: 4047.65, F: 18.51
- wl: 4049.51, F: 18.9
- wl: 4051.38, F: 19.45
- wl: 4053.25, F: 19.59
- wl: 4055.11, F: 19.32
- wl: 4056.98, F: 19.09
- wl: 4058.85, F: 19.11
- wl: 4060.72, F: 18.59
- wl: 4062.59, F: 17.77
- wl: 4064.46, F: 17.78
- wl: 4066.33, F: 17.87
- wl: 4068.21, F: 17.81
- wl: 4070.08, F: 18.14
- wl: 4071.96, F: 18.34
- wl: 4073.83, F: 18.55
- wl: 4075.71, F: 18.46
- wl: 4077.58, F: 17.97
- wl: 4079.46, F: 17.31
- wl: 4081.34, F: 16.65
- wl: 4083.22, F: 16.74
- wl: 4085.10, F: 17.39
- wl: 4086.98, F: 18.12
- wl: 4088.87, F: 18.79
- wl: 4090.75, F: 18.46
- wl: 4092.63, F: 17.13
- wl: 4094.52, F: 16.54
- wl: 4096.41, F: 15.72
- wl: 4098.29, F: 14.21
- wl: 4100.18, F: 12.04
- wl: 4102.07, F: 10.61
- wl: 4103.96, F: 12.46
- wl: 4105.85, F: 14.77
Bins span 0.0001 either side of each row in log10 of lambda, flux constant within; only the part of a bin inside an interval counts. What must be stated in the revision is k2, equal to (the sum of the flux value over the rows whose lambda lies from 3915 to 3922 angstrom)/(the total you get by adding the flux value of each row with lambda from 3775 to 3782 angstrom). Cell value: 1.04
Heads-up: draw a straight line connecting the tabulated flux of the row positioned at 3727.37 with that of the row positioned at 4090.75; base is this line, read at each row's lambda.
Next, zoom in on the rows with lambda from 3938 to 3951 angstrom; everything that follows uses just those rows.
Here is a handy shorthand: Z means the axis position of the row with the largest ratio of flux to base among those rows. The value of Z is 3946.42 angstrom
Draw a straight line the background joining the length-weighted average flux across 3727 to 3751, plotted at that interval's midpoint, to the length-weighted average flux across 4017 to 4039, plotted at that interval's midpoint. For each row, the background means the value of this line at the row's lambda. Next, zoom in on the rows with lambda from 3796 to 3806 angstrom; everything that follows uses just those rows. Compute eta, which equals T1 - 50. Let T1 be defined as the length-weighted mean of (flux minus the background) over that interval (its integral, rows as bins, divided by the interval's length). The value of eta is -51.8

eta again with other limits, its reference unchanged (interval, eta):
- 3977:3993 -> -50.3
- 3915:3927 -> -48.9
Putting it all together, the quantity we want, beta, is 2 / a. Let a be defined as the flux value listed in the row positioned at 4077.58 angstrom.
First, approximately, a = 17.97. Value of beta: 0.111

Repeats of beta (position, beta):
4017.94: 0.106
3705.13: 0.167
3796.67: 0.177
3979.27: 0.119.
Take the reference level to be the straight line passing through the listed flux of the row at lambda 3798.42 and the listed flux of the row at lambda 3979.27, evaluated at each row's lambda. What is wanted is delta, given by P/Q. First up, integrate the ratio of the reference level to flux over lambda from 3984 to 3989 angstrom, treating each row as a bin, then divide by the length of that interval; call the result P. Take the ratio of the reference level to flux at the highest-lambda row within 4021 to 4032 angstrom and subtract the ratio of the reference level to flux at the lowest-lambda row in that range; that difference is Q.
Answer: -93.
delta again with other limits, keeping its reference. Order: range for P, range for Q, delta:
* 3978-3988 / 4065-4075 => -36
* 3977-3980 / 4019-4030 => -63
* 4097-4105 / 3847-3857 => 177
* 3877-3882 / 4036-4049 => 26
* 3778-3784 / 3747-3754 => -6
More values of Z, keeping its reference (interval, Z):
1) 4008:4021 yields 4017.94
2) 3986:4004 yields 3995.79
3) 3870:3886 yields 3876.17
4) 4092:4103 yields 4092.63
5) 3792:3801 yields 3793.18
